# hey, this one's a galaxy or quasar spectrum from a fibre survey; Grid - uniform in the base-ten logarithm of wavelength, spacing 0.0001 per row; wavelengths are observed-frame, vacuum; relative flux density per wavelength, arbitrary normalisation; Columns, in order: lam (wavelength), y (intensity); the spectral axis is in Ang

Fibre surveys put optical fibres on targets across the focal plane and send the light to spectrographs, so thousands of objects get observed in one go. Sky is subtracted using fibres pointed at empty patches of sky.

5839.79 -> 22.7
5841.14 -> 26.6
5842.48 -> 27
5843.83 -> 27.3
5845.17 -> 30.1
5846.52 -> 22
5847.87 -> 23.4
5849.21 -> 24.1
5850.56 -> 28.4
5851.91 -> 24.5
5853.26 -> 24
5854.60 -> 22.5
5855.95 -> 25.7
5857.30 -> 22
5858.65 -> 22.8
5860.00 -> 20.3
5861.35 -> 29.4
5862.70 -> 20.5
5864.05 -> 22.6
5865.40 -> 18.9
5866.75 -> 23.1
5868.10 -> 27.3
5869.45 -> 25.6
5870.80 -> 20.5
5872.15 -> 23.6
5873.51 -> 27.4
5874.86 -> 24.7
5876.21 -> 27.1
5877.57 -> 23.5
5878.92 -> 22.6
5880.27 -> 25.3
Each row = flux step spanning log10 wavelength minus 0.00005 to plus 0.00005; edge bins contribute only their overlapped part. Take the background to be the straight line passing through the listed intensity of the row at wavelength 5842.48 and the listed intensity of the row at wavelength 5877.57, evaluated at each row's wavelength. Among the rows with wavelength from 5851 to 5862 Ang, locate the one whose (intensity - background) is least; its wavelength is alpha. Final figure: 5860.00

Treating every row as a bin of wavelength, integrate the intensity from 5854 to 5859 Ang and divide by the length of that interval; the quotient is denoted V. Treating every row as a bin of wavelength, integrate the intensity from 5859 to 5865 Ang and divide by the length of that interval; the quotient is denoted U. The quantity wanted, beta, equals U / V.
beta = 0.99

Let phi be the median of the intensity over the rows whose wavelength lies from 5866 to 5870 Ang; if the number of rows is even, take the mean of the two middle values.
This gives 25.6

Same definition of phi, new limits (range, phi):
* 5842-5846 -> 27.3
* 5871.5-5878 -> 24.7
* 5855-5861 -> 22.4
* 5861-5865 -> 22.6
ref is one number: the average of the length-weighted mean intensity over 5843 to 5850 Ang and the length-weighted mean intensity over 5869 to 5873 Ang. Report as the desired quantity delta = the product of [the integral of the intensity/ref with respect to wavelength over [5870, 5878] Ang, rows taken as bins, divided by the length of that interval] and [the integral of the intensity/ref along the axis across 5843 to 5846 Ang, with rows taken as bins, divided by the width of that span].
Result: 1.17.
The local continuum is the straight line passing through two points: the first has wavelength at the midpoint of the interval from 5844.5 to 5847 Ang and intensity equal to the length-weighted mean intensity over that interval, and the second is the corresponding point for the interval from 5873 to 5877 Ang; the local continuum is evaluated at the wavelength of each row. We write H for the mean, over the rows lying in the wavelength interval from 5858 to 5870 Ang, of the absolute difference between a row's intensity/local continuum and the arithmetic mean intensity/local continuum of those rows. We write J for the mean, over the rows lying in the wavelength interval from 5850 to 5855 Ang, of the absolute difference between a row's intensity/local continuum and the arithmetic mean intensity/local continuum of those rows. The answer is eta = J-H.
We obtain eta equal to -0.04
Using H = 0.10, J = 0.067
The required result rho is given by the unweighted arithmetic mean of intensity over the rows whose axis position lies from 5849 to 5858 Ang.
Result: 24.5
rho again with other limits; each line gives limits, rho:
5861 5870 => 23.9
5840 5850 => 25.8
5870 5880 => 24.2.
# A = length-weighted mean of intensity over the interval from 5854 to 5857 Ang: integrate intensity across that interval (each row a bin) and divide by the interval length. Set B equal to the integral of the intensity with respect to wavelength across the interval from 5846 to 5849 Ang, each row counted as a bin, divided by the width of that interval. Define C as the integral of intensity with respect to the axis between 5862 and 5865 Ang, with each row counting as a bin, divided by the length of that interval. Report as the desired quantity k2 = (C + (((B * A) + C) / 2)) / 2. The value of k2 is 153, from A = 23.9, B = 23.0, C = 21.4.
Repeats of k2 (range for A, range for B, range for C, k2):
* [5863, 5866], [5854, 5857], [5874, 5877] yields 143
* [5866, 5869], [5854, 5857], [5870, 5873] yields 167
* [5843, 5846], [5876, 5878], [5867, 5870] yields 196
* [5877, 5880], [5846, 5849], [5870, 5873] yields 151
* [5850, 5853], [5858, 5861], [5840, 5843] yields 165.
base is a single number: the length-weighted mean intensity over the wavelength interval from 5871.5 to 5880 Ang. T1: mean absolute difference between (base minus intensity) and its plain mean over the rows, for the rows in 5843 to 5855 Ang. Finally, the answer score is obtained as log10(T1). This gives 0.362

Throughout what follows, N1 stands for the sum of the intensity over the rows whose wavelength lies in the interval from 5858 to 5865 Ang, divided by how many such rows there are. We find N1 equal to 23.1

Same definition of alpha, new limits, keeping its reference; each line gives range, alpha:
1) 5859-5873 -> 5865.40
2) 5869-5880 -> 5870.80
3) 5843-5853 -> 5846.52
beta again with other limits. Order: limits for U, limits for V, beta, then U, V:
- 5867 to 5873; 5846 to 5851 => 1.00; 24.2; 24.4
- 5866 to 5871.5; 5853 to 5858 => 1.02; 24.1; 23.5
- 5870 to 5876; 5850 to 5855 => 0.98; 24.3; 24.9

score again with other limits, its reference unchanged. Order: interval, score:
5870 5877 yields 0.320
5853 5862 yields 0.340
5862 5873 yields 0.330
